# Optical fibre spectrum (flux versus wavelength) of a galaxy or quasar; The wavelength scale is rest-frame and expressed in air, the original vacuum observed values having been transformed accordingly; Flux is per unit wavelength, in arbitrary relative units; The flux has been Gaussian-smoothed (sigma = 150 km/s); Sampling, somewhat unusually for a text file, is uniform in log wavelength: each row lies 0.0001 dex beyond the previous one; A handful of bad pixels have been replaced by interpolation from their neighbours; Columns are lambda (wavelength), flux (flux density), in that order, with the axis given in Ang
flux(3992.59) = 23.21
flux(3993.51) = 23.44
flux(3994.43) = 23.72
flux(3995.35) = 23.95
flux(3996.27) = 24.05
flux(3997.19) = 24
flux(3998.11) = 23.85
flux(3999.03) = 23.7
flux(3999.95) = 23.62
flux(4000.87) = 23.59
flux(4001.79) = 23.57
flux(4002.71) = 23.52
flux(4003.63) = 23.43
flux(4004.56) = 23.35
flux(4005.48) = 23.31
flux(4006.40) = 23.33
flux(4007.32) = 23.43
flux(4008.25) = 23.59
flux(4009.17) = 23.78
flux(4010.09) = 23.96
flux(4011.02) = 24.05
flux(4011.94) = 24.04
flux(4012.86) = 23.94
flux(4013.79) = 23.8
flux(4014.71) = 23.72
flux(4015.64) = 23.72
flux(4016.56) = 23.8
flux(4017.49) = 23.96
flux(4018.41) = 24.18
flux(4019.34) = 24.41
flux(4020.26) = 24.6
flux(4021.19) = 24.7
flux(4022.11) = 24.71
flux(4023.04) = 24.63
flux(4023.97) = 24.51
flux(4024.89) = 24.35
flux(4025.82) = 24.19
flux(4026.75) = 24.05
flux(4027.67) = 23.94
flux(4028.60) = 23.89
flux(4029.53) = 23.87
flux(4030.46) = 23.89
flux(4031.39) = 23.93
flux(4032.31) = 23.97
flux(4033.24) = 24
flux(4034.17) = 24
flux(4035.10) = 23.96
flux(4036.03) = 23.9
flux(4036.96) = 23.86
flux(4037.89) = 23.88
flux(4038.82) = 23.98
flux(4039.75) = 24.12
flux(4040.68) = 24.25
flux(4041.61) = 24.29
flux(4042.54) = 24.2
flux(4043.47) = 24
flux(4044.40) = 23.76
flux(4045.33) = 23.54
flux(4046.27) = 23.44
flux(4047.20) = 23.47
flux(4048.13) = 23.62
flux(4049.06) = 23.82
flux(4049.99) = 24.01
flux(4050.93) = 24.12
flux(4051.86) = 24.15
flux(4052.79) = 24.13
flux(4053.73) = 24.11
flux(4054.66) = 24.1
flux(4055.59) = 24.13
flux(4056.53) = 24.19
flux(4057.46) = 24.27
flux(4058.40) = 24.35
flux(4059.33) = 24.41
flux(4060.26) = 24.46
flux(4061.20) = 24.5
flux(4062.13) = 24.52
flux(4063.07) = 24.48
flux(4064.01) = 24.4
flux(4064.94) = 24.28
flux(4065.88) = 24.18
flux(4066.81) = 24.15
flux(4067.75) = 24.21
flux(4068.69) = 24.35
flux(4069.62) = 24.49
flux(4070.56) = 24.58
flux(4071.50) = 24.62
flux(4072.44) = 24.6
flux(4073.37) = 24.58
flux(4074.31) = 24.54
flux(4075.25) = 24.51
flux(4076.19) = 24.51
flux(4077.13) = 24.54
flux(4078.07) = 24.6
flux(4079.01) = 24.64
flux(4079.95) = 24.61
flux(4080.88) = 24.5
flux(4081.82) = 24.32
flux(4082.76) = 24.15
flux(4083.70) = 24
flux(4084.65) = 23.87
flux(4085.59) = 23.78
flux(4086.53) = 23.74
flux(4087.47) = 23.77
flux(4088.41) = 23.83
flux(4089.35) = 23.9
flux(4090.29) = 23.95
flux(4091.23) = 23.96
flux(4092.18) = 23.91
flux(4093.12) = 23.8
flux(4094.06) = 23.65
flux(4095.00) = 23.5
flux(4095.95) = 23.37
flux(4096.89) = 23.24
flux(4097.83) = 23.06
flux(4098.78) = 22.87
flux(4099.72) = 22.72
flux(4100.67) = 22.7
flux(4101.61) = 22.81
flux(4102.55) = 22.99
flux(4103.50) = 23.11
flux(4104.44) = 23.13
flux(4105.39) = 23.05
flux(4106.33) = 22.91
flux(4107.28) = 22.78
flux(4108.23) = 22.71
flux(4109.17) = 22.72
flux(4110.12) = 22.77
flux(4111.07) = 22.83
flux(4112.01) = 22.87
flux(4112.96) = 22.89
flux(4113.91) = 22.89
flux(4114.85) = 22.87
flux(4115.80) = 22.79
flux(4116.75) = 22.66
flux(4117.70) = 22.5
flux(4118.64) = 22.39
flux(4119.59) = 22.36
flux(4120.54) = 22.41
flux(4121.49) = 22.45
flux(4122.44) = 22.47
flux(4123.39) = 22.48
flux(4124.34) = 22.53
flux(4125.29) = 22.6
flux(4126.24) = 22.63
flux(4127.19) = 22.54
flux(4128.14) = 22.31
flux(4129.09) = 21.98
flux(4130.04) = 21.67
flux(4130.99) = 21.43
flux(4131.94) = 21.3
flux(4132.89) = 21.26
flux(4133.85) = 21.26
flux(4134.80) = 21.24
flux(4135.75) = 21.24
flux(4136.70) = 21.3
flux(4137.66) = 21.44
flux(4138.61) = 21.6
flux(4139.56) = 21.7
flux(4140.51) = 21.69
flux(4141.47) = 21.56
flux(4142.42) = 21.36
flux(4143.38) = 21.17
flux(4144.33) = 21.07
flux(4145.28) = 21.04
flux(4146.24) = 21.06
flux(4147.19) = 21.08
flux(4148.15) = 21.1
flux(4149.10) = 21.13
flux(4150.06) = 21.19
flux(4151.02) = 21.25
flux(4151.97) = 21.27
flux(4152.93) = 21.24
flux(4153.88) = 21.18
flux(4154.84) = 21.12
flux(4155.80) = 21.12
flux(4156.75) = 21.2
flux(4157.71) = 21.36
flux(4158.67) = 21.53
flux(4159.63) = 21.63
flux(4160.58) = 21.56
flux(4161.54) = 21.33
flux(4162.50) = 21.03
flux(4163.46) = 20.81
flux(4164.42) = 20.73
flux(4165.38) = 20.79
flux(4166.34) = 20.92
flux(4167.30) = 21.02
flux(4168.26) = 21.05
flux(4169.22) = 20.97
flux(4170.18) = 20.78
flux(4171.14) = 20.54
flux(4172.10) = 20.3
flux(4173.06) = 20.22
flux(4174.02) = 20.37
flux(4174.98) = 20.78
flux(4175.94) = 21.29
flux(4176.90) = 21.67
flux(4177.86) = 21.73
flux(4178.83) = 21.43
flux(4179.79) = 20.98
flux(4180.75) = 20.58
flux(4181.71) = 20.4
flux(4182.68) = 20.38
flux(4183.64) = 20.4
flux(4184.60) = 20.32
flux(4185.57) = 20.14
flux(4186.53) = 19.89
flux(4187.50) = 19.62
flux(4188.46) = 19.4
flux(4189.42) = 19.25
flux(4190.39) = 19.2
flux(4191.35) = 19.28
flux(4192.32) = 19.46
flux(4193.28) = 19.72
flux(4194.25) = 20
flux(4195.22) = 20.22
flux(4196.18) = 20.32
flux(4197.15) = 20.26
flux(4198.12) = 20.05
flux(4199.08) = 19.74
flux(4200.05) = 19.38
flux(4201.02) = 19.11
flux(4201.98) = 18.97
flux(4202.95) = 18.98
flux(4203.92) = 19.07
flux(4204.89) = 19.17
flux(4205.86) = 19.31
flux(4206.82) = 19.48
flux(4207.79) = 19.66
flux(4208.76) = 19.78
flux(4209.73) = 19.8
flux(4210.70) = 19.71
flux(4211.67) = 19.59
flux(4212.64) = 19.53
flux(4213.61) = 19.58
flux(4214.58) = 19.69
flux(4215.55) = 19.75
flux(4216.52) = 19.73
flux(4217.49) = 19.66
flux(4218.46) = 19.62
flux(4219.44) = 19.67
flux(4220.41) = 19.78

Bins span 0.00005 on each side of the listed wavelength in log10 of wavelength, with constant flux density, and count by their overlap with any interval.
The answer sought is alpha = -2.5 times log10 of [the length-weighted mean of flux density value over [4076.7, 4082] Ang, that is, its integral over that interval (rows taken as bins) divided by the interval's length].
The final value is -3.48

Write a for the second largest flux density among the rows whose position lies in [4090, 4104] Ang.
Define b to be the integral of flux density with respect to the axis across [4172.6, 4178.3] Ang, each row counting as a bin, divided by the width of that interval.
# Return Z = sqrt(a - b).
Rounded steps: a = 23.95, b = 21.0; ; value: 1.71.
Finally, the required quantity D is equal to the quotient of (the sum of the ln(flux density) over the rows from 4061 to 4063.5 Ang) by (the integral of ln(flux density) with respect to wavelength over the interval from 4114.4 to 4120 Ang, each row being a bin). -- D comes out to 0.5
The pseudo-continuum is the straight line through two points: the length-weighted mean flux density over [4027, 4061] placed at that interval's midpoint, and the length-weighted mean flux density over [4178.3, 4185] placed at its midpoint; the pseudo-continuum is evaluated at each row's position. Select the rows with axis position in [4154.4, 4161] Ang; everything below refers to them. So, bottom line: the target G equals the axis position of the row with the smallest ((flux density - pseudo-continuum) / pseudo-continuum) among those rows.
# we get 4154.84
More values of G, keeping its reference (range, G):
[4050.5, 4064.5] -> 4050.93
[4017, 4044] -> 4017.49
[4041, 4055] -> 4046.27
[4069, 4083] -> 4082.76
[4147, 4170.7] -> 4147.19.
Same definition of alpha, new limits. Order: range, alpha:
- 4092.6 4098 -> -3.43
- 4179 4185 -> -3.28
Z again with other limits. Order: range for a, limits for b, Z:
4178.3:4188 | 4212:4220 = 1.15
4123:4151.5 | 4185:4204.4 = 1.73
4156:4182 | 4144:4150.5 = 0.76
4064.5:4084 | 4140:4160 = 1.84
